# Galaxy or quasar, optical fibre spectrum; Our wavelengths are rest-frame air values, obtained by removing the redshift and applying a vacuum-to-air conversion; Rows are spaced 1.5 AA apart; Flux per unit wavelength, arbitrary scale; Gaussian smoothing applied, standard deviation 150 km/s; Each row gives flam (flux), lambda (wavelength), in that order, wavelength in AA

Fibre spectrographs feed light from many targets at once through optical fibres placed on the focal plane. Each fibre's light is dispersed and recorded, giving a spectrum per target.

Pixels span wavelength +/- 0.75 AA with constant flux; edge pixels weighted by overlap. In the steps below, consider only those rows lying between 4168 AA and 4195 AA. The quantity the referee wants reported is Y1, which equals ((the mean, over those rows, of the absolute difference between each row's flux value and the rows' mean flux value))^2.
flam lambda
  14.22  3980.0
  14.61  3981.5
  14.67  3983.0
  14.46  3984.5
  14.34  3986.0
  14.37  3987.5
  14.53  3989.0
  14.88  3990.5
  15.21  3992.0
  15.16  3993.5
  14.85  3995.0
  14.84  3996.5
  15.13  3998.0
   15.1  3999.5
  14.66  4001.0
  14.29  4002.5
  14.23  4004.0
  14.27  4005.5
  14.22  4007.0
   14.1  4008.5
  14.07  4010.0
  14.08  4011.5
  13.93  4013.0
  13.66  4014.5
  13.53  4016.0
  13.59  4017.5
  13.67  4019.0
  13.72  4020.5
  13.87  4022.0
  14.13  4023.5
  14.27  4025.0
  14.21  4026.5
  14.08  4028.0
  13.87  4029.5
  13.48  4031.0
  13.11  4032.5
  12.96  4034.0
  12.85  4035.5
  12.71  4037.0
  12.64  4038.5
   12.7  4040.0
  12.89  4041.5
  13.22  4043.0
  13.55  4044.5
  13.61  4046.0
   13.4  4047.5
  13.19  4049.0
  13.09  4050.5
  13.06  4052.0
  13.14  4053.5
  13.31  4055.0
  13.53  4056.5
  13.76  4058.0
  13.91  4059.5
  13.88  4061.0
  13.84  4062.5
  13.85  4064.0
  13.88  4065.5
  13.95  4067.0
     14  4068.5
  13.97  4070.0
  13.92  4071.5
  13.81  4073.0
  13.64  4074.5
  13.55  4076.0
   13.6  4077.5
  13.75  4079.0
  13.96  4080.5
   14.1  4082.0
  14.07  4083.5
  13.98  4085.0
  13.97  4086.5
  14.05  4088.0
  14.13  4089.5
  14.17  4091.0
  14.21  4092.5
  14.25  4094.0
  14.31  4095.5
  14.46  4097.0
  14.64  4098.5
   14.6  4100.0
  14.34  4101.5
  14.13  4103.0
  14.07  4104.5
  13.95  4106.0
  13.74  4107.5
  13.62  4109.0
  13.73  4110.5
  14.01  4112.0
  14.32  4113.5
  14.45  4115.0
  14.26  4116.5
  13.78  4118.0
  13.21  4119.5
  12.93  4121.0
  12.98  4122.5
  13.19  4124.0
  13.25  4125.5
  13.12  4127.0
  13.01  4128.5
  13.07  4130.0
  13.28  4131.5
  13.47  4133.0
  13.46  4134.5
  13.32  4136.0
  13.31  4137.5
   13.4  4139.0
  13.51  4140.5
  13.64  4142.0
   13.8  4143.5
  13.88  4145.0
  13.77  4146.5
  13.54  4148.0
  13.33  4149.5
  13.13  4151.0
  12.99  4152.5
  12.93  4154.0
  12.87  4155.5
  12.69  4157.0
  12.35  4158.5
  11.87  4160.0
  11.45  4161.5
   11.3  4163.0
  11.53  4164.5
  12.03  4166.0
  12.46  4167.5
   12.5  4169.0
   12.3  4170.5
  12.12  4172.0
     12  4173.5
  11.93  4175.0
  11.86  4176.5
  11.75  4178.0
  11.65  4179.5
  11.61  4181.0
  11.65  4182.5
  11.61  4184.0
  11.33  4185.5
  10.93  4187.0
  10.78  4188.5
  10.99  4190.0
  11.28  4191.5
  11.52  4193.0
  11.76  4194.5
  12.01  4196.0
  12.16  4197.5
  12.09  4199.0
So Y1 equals 0.118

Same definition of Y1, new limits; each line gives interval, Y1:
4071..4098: 0.039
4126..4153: 0.047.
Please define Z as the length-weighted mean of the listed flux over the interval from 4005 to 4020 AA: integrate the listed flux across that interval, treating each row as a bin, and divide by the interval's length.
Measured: 13.9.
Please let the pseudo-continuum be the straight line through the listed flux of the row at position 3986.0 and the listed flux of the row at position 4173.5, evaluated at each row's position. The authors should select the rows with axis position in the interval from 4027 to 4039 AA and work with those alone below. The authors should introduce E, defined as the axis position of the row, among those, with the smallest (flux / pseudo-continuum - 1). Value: 4038.5 AA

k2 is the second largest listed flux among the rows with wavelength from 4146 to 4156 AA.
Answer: 13.54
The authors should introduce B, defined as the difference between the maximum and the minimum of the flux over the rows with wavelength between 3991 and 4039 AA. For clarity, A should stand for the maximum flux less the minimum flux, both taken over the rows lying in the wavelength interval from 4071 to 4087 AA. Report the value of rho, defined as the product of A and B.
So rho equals 1.4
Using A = 0.55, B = 2.6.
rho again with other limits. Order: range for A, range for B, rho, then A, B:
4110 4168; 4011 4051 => 5.1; 3.15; 1.6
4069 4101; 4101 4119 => 0.9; 1.09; 0.8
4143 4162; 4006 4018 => 1.7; 2.43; 0.7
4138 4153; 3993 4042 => 2.2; 0.89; 2.5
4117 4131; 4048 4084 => 0.9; 0.85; 1.0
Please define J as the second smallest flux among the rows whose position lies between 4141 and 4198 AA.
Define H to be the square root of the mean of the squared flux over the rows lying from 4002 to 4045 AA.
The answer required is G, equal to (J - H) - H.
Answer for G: -16.4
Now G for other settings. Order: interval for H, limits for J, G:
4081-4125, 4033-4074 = -15.3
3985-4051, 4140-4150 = -14.4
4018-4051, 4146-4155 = -13.9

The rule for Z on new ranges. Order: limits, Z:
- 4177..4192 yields 11.4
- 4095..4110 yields 14.2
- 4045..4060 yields 13.4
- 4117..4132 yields 13.2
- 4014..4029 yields 13.9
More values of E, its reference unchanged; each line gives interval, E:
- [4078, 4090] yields 4079.0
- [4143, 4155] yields 4154.0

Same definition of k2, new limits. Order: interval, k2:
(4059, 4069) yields 13.95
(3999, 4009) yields 14.66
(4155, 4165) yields 12.69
